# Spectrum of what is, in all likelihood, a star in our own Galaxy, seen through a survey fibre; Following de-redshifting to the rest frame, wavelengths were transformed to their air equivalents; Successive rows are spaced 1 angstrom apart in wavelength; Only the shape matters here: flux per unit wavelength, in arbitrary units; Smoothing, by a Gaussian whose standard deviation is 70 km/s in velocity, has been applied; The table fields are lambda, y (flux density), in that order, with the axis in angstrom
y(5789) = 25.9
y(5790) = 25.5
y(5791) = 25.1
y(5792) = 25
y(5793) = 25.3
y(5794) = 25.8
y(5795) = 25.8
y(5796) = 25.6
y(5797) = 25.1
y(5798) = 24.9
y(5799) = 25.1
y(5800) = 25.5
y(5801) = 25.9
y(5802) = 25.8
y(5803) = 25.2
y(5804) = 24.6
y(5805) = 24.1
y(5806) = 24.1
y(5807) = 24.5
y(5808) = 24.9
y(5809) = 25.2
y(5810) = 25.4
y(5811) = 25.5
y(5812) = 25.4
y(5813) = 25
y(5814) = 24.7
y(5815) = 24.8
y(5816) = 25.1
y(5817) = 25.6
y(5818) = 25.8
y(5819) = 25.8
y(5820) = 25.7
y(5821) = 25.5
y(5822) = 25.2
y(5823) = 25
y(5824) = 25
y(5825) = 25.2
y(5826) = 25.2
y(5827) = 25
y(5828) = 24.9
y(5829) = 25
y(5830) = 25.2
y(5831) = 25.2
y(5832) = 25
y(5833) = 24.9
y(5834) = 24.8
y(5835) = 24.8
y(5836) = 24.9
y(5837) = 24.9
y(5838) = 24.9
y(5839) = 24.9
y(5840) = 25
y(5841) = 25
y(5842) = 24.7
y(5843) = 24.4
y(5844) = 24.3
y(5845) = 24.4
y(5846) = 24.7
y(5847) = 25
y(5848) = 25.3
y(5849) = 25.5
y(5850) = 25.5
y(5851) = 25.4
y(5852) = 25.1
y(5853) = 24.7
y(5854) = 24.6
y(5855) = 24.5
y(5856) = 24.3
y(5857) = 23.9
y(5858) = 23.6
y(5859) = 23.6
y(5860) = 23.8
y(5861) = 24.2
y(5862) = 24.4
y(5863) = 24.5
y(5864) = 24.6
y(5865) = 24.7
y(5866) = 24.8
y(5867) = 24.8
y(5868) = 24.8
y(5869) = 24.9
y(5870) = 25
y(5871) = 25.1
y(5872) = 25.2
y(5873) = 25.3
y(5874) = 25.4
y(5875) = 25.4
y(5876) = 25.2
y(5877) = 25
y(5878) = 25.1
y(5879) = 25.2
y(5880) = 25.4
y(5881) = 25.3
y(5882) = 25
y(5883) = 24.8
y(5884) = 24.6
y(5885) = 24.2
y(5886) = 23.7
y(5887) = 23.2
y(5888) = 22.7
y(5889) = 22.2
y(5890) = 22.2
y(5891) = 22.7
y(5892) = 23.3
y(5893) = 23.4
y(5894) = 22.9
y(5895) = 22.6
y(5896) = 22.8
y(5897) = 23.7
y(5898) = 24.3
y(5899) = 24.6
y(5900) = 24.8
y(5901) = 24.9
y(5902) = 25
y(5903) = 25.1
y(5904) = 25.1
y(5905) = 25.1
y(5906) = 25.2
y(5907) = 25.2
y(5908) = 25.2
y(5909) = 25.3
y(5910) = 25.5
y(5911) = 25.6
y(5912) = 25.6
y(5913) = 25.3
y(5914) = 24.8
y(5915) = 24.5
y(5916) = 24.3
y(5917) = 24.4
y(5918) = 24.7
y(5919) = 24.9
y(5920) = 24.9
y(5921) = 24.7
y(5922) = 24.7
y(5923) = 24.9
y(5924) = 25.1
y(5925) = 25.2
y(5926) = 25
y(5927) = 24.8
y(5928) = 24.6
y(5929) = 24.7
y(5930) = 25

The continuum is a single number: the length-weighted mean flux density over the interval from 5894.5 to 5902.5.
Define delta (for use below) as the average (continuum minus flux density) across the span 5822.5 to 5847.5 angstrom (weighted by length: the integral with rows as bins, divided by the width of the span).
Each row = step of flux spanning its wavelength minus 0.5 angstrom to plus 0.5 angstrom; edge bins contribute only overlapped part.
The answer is -0.8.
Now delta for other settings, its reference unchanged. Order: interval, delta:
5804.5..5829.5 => -1.0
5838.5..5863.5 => -0.5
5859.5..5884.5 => -0.8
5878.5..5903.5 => 0.1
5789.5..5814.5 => -1.1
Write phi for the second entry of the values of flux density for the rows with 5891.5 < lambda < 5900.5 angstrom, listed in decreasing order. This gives 24.6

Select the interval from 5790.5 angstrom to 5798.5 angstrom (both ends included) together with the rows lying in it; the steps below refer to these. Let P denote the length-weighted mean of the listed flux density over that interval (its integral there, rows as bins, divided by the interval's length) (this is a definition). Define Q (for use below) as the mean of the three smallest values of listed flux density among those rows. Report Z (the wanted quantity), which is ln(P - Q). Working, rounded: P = 25.3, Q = 25.0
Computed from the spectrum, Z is -1.1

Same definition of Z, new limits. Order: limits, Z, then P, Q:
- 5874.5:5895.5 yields 0.5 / 24.0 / 22.3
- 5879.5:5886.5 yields -0.6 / 24.7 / 24.2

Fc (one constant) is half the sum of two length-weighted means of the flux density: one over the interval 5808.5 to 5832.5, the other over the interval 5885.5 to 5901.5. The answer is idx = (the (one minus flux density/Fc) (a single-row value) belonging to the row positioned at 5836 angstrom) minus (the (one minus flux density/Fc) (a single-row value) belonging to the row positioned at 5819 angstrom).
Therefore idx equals 0.037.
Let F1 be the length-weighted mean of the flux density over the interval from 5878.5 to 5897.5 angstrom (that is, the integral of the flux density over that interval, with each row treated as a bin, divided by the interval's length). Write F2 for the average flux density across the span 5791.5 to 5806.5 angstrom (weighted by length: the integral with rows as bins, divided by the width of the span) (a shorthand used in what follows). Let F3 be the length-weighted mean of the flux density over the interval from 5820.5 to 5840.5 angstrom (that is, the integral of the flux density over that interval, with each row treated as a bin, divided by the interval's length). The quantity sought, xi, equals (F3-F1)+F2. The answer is 26.5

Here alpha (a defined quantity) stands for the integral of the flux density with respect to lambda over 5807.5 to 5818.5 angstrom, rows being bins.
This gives 277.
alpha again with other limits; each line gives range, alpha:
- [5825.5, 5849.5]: 598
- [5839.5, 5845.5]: 148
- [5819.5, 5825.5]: 152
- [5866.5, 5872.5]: 150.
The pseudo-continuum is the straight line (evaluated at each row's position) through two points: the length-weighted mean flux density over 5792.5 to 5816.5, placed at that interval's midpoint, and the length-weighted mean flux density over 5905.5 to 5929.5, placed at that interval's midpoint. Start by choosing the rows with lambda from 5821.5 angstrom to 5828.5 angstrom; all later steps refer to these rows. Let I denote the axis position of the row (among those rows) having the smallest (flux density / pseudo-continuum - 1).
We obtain 5828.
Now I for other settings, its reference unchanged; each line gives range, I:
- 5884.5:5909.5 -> 5889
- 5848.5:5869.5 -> 5858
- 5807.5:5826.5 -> 5814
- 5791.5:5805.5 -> 5805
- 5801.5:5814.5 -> 5805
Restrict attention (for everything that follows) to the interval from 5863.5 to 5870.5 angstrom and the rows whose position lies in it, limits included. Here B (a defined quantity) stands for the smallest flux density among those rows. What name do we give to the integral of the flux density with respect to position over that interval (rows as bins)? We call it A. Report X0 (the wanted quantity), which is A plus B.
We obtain 198.2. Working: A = 174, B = 24.6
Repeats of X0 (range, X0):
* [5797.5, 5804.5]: 201.6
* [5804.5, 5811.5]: 197.8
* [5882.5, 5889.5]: 187.6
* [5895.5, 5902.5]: 192.9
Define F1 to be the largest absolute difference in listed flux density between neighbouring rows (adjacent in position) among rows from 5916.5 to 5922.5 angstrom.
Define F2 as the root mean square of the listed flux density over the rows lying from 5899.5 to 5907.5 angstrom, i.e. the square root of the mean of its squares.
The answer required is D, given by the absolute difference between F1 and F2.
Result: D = 24.8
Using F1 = 0.30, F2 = 25.1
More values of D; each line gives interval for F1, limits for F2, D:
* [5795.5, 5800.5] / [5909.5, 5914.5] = 24.9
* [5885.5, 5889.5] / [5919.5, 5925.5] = 24.4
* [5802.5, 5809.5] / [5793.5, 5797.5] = 25.0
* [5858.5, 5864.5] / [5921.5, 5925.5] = 24.6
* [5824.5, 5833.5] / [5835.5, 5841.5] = 24.7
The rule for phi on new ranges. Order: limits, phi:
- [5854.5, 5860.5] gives 24.3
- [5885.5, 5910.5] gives 25.3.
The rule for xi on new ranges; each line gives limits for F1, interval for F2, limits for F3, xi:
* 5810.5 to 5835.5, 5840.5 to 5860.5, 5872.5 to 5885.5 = 24.5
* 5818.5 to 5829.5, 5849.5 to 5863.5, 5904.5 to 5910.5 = 24.5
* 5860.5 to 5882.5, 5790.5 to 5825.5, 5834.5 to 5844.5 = 25.0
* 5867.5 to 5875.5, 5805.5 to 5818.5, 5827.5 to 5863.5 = 24.7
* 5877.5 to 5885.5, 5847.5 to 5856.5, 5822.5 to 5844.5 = 25.0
